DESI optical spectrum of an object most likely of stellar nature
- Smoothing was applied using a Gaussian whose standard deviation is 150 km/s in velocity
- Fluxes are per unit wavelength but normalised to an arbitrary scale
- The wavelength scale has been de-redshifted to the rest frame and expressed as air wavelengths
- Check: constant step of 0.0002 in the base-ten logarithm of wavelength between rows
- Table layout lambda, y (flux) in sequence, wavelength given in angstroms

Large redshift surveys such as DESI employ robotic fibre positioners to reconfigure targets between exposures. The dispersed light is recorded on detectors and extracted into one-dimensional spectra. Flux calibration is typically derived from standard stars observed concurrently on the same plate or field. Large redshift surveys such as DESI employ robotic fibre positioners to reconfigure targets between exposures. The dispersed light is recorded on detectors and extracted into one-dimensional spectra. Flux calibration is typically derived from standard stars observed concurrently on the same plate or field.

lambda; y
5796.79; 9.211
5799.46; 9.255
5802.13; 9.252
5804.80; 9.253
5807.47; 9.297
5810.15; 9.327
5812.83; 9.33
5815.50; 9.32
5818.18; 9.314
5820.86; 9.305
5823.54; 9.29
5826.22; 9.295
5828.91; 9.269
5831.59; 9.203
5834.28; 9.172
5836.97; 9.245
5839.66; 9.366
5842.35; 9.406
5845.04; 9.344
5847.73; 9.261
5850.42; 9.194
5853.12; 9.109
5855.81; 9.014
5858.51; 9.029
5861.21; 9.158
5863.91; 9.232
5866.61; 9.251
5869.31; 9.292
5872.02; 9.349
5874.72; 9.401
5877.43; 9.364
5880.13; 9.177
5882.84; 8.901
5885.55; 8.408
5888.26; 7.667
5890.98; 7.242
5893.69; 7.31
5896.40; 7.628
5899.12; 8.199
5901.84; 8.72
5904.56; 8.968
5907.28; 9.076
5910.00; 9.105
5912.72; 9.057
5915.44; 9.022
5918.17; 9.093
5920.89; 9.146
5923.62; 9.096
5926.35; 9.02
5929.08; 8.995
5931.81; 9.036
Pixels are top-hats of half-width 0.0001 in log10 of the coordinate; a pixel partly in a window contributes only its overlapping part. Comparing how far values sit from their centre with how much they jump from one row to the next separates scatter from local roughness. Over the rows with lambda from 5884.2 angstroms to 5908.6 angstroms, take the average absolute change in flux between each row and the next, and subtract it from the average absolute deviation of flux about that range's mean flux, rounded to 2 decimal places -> 0.22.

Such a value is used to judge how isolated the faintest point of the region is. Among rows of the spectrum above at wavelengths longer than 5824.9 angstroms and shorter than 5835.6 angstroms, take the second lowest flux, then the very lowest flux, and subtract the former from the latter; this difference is -0.031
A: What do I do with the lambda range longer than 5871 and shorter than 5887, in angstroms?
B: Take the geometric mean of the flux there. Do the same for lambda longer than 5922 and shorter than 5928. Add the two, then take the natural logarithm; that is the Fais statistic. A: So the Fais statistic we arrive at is 2.90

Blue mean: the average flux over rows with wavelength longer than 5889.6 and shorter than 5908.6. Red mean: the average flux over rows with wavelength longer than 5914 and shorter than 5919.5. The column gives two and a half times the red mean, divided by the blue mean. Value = 2.8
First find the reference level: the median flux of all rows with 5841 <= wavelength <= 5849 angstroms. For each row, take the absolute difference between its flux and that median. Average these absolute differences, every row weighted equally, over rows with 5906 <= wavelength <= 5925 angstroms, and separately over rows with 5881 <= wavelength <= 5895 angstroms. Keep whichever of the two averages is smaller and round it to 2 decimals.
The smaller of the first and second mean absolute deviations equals 0.26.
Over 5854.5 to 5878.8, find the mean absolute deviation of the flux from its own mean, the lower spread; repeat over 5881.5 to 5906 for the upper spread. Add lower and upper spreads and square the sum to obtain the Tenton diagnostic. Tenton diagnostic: 0.48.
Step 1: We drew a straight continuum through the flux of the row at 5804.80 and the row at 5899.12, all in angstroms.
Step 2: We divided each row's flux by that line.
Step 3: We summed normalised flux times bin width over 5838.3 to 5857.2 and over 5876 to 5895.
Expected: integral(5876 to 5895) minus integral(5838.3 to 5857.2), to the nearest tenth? -1.0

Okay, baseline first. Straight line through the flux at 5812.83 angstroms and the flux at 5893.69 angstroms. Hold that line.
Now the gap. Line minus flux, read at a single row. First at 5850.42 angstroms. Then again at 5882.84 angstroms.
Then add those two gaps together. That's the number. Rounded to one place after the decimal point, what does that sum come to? -2.1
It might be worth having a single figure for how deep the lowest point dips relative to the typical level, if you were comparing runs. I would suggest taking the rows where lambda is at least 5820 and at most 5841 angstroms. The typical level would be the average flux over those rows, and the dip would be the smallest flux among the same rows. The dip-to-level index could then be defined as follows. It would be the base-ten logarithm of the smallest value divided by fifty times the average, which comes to -1.70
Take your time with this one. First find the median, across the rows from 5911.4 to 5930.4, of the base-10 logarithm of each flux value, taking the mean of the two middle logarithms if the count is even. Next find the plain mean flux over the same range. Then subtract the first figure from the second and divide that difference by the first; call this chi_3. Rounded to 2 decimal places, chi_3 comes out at 8.47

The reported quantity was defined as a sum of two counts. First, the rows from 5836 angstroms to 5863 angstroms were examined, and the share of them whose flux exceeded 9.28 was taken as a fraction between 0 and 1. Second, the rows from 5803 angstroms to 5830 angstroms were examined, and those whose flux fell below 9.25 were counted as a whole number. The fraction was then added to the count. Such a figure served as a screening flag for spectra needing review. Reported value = 0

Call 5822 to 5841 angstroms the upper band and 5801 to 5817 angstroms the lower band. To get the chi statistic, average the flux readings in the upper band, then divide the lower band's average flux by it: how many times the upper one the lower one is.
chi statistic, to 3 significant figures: 1.00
